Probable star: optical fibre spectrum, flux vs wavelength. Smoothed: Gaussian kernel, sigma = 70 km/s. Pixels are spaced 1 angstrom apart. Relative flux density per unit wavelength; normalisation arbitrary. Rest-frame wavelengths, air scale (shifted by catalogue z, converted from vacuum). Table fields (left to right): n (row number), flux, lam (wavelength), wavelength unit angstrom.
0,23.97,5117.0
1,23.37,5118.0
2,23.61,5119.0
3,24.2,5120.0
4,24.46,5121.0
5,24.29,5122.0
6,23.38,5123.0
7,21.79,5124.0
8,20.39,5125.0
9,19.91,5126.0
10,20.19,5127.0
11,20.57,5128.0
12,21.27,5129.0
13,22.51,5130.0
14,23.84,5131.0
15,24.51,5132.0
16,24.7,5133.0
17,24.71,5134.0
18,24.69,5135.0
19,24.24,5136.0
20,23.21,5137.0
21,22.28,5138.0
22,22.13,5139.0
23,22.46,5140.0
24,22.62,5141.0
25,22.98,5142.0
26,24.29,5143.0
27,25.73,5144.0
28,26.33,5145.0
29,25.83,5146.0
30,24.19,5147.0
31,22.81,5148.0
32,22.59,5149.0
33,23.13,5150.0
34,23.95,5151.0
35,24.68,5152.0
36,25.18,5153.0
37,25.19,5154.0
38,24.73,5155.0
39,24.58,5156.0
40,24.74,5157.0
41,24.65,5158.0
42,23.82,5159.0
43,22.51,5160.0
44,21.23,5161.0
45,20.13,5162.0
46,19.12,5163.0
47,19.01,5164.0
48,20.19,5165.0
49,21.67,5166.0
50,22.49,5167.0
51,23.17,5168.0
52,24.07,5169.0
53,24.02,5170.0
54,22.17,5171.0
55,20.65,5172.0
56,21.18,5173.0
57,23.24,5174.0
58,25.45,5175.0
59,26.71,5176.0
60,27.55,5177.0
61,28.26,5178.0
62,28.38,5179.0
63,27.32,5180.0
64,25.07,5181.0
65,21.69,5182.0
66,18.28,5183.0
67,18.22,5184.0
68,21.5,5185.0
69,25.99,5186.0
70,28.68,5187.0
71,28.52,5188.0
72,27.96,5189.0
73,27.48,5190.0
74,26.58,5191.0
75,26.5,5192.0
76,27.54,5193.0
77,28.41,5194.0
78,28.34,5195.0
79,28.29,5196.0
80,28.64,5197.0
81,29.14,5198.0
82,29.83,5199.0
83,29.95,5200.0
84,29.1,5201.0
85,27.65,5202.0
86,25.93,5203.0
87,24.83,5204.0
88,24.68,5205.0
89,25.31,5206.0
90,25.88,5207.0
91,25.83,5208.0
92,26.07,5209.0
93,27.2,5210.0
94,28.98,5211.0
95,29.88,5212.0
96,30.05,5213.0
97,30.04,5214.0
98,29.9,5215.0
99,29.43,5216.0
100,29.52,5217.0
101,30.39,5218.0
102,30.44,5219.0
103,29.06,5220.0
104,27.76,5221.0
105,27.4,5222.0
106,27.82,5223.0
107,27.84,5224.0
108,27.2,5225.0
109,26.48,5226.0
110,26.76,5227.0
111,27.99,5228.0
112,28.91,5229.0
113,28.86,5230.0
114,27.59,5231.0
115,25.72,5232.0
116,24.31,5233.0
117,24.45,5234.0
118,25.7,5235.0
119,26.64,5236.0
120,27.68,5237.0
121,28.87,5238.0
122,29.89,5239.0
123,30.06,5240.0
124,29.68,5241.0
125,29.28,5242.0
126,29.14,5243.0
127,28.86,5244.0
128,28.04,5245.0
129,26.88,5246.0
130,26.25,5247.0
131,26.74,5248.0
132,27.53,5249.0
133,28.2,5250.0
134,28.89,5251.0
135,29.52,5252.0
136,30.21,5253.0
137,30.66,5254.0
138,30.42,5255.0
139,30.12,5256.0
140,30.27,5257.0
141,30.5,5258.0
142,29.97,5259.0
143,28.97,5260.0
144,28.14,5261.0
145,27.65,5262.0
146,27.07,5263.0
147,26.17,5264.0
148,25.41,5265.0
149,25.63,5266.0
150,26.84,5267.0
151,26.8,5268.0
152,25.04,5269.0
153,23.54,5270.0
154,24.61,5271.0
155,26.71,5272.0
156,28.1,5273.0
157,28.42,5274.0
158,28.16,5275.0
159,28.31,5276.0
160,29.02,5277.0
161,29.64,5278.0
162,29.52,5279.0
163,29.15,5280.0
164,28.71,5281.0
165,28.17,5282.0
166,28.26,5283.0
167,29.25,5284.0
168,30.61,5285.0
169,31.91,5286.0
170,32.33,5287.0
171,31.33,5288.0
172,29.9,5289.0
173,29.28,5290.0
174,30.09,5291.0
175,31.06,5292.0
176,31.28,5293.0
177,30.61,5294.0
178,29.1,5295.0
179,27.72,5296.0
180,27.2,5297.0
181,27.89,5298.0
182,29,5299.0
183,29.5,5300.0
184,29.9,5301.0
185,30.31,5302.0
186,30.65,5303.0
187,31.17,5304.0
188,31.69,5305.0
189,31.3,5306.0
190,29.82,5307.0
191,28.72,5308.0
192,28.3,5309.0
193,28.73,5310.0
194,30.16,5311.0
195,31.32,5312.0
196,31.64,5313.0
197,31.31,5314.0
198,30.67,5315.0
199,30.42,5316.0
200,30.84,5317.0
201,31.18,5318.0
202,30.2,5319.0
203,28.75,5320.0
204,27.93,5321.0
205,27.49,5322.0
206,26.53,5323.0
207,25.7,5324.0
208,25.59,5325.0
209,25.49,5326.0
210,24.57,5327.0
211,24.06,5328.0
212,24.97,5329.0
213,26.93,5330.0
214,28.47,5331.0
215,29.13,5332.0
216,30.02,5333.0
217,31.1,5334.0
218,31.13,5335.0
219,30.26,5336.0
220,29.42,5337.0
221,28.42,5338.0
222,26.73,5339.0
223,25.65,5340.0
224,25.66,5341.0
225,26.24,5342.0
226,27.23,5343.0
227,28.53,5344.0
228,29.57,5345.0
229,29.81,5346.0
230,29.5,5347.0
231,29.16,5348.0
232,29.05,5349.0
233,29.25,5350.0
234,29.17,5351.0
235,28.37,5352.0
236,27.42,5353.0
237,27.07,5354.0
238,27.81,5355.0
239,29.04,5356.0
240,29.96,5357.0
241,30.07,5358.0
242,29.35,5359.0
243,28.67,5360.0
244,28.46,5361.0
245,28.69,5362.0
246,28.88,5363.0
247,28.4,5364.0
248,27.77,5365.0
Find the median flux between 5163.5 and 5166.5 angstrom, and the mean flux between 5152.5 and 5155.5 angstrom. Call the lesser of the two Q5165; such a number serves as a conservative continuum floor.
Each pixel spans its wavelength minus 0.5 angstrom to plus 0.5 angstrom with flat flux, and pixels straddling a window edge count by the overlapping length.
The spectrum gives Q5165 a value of 20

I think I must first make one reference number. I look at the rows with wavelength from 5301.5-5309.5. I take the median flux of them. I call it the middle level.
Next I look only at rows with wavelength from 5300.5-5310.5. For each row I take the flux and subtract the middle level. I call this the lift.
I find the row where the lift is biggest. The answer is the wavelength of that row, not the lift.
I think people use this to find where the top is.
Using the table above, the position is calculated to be 5305.0 angstrom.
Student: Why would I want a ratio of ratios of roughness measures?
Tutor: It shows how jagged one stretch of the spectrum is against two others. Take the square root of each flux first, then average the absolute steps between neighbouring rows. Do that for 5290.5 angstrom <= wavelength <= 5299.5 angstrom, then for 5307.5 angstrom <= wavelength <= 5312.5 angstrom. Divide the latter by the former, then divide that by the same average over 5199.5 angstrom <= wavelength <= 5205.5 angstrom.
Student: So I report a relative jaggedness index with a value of 10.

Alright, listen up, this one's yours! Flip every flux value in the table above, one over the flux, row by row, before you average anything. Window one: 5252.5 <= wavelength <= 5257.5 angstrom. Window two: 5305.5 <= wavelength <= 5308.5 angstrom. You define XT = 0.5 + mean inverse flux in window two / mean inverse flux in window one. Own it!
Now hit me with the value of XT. 1.51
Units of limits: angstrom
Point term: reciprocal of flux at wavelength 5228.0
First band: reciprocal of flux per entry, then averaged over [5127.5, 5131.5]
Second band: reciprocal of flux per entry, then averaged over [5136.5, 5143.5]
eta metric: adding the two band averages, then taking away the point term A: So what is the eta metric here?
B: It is 0.0536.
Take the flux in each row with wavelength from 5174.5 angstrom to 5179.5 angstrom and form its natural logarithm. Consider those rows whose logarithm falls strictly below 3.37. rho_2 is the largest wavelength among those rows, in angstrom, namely 5179.0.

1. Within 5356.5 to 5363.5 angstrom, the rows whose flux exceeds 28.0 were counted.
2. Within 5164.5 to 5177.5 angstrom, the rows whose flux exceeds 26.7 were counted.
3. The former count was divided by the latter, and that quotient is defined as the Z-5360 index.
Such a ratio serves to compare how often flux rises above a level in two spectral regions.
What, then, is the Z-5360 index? 3.5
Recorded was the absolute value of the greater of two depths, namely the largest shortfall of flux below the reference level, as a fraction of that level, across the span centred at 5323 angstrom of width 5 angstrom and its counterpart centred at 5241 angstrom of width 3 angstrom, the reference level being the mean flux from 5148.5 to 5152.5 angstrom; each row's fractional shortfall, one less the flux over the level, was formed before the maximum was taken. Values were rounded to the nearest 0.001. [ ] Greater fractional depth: 0.085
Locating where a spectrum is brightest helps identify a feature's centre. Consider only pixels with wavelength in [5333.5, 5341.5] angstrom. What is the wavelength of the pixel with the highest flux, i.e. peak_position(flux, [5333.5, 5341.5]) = 5335.0 angstrom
